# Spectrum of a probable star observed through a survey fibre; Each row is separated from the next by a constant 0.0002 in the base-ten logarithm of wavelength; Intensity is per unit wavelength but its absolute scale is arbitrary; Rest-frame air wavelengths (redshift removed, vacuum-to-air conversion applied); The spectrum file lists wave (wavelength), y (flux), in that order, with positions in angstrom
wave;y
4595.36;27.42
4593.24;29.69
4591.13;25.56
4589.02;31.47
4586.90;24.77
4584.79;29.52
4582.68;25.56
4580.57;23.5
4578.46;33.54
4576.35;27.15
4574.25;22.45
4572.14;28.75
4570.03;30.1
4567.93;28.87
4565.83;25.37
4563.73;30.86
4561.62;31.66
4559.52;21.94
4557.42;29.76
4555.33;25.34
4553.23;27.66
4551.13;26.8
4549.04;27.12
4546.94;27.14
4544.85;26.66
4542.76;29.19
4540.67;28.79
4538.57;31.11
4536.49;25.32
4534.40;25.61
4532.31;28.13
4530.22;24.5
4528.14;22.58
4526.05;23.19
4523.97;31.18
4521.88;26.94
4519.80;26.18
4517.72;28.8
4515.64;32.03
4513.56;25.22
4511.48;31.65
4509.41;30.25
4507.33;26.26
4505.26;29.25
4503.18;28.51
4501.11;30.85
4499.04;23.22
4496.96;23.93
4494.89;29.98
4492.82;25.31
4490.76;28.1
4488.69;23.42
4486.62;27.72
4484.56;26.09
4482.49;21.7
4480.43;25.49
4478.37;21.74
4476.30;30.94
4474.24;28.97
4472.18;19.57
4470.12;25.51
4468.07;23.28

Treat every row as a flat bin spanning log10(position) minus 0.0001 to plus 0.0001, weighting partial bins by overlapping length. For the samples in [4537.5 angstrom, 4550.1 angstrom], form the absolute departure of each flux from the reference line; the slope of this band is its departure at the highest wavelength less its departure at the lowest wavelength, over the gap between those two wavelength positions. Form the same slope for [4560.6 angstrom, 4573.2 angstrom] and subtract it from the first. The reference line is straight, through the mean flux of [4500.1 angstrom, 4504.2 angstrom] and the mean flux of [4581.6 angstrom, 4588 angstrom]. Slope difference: 0.1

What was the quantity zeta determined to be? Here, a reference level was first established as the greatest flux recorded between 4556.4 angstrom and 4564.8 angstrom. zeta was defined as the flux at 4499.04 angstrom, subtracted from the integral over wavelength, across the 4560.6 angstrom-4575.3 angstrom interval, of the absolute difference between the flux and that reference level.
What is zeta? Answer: 26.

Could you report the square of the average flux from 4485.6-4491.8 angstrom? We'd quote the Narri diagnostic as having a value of 698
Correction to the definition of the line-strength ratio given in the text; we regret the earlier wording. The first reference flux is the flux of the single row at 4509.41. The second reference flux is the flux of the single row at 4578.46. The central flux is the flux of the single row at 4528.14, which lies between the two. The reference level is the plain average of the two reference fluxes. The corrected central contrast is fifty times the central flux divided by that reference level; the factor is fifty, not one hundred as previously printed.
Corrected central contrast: 35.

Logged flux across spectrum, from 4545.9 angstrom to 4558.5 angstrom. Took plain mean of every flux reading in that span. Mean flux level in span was 27.3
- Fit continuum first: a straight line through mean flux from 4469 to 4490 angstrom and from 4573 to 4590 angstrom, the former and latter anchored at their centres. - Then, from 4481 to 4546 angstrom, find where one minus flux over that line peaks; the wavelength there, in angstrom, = 4482.49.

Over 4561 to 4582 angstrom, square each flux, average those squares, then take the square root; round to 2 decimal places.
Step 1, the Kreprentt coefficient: 28.43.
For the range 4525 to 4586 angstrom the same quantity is 27.33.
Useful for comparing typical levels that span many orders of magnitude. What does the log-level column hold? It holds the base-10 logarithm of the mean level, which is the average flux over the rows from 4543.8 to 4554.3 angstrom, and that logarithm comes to 1.43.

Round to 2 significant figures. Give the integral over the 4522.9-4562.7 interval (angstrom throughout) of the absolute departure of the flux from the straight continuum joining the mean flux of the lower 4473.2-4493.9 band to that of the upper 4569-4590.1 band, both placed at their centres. 88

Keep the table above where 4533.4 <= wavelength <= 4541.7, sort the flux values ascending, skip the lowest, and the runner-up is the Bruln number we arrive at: 25.61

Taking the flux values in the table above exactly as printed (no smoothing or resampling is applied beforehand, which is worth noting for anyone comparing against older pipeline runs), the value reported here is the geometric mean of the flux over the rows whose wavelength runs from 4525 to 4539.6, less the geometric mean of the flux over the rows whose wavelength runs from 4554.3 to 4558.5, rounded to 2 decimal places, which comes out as -1.82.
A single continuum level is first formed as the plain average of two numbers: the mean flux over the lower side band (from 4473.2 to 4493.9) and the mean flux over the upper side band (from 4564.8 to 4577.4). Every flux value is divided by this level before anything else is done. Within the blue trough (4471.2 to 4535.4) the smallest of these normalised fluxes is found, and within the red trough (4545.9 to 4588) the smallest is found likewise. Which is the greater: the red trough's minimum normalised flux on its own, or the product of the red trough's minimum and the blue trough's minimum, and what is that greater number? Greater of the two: 0.827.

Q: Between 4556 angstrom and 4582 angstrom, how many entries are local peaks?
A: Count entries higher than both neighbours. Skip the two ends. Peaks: 3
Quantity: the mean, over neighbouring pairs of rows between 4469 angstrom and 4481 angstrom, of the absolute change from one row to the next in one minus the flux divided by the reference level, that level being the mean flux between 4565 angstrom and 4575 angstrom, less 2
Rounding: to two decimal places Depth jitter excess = -1.78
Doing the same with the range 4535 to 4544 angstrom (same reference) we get -1.90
